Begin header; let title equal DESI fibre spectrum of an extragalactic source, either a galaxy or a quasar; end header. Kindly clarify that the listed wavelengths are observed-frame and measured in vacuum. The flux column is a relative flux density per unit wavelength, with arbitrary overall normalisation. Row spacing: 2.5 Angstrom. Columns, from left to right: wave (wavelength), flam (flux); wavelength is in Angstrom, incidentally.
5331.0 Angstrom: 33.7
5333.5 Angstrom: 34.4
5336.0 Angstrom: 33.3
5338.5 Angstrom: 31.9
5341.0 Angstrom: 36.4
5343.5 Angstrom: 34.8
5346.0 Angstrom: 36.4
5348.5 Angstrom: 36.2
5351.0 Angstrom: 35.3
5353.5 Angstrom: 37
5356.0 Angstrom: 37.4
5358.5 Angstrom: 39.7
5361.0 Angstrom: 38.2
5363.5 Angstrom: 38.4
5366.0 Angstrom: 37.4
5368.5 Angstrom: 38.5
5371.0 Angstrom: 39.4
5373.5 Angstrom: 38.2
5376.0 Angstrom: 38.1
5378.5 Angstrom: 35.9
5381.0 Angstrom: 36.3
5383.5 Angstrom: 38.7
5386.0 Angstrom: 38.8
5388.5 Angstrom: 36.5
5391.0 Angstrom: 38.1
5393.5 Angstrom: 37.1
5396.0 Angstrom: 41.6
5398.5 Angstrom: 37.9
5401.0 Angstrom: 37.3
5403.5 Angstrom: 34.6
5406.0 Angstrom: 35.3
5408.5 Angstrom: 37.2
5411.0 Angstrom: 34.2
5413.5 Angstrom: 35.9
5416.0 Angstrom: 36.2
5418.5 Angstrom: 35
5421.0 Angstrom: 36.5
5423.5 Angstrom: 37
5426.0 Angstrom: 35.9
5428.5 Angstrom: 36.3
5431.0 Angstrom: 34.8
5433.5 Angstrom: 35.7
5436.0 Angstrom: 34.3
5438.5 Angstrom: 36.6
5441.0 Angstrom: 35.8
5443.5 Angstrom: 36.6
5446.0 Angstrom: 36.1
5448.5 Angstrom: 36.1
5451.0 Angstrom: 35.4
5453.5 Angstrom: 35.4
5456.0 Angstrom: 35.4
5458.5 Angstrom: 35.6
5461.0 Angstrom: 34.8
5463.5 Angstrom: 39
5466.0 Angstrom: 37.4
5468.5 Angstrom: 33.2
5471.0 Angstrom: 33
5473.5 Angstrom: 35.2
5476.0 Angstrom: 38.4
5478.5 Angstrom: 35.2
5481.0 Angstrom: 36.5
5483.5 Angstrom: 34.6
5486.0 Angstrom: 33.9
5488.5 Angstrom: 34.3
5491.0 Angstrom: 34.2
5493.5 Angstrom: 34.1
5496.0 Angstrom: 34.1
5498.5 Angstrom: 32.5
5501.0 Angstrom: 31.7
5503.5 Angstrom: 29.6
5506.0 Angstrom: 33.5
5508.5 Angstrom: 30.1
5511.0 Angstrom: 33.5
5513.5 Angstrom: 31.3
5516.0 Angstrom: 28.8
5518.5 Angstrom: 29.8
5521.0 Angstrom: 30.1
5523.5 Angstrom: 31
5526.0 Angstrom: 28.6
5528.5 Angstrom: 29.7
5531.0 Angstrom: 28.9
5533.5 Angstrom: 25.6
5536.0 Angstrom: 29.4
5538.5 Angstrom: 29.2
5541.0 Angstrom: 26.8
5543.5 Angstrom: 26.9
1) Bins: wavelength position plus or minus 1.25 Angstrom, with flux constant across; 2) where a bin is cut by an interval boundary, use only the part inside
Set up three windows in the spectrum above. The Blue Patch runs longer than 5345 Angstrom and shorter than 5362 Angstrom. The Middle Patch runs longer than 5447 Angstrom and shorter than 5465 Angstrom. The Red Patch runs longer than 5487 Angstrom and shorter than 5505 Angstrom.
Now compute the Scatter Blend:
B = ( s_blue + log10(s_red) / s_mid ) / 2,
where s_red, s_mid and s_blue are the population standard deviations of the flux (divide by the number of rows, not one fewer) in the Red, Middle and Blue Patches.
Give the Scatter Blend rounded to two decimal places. 0.75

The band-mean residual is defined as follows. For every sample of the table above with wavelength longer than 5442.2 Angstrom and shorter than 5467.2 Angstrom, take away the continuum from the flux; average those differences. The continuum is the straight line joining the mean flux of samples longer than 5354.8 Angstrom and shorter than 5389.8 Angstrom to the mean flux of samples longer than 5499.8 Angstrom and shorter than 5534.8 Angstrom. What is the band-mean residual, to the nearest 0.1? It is 2.7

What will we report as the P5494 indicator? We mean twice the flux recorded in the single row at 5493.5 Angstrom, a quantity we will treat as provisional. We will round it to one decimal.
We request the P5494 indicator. 68.2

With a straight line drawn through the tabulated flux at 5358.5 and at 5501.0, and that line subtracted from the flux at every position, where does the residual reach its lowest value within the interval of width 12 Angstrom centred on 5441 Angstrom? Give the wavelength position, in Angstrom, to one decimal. 5436.0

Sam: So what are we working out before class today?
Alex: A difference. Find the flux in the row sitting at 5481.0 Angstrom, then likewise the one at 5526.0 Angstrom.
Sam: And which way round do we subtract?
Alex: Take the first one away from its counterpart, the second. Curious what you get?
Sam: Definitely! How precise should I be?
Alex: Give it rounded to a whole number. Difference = -8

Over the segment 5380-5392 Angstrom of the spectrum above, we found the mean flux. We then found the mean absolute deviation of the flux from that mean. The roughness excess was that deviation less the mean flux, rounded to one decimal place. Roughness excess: -36.7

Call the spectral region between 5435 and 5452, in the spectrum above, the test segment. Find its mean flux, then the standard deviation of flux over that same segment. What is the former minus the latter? 35.1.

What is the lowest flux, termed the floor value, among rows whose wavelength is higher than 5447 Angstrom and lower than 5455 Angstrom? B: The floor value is 35.4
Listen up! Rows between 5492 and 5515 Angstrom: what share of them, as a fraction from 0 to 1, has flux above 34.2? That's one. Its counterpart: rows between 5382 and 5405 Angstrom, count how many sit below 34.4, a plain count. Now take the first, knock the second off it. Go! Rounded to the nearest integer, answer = 0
